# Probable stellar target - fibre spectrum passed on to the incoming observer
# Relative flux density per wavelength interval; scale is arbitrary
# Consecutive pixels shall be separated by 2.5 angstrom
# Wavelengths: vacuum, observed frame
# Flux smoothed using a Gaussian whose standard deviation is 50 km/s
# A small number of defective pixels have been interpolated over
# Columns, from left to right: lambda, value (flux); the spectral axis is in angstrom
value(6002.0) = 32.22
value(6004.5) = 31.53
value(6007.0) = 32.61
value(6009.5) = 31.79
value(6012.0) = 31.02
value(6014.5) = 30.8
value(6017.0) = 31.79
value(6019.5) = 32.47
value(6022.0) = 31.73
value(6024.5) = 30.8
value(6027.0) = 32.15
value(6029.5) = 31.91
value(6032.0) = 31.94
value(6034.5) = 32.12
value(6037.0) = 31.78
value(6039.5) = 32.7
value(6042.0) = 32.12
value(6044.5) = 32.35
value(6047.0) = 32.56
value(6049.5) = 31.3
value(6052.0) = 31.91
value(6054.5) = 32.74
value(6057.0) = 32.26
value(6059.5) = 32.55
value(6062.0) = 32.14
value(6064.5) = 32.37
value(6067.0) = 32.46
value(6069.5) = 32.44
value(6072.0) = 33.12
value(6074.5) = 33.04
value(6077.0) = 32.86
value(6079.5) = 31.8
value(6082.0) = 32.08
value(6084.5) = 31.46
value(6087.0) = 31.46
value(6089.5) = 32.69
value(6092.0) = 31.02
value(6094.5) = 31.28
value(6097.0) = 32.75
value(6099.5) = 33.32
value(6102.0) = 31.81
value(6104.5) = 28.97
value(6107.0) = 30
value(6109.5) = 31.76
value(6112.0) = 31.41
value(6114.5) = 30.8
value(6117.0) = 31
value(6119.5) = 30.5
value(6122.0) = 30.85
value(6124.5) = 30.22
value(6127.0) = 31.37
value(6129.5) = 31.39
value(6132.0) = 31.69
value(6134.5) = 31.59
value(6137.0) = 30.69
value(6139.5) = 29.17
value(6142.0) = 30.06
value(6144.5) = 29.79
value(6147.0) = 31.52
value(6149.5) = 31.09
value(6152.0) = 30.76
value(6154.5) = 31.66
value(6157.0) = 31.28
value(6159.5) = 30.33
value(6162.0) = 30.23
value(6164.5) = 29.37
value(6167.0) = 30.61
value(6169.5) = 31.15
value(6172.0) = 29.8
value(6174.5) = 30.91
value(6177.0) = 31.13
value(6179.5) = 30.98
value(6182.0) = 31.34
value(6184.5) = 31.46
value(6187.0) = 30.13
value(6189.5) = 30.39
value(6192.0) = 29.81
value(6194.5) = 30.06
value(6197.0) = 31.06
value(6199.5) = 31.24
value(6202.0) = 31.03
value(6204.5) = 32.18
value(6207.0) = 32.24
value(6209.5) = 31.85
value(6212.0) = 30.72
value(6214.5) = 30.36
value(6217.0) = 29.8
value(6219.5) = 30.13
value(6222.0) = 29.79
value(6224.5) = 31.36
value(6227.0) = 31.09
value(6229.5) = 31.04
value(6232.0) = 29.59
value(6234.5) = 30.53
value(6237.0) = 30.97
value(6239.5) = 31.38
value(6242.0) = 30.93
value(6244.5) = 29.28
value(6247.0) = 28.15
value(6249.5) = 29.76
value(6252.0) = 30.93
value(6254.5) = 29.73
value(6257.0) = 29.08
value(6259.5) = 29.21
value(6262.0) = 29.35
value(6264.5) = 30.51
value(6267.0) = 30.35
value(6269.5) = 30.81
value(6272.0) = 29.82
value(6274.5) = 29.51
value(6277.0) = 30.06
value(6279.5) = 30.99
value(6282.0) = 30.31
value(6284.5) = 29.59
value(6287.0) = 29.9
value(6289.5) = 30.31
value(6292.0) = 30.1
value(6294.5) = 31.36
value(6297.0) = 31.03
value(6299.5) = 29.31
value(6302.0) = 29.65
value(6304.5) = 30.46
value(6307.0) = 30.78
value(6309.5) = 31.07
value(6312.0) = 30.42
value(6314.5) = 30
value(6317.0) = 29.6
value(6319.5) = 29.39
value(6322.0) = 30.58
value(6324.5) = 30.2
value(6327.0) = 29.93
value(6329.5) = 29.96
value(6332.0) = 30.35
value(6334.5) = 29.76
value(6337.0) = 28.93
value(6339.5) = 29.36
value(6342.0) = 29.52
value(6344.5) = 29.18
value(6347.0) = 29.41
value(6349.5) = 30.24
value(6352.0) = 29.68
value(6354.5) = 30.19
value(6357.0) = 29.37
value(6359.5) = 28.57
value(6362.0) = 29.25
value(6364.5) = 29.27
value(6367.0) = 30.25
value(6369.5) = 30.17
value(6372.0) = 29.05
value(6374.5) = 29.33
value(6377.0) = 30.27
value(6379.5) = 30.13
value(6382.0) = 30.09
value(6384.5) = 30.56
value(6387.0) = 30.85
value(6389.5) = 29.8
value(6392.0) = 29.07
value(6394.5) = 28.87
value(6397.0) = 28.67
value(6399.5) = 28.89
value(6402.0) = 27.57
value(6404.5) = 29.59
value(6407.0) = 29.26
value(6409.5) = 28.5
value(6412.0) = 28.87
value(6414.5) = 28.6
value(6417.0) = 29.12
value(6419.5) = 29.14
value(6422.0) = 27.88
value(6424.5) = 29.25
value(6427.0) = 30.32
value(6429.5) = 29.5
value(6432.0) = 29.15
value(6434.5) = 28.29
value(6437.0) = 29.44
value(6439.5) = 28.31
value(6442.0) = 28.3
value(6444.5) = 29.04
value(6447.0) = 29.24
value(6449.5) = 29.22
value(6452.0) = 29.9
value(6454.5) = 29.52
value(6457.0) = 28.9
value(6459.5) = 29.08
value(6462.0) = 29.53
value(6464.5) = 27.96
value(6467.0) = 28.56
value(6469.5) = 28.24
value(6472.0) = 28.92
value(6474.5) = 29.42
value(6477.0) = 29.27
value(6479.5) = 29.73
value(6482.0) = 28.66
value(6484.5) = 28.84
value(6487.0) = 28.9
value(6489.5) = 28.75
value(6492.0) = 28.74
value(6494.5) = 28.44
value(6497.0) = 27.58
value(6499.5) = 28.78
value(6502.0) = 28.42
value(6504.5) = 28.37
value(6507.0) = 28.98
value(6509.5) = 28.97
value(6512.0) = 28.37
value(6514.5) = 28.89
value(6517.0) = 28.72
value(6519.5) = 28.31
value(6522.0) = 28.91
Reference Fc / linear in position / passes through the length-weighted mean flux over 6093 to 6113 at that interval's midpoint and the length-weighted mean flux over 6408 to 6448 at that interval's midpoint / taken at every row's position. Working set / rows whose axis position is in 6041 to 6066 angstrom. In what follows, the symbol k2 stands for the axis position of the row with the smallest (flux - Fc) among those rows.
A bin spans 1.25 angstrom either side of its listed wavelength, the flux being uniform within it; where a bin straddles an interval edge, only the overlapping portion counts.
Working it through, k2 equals 6049.5 angstrom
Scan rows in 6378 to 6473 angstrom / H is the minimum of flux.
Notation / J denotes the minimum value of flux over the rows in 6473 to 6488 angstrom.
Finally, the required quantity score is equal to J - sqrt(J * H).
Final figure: 0.6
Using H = 27.57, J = 28.66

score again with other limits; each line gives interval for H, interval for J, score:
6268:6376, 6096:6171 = 0.2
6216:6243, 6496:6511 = -1.0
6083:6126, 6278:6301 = 0.2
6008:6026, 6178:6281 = -1.3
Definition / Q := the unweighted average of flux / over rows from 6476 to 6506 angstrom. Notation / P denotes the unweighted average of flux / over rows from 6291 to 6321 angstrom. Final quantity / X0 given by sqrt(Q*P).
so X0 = 29.5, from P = 30.3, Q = 28.7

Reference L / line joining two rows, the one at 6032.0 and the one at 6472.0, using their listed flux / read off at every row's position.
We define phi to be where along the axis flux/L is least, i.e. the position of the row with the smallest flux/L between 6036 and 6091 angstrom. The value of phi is 6049.5 angstrom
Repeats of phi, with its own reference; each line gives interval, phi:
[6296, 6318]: 6299.5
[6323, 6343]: 6337.0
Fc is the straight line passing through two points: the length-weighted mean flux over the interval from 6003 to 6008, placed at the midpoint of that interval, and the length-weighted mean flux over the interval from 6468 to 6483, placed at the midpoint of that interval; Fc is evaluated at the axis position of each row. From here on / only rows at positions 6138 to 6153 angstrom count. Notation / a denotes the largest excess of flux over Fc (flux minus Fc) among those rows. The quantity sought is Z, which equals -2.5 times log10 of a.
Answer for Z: 1.1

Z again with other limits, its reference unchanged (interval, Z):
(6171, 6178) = 1.9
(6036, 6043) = 0.2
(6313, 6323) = 0.6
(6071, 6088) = -0.4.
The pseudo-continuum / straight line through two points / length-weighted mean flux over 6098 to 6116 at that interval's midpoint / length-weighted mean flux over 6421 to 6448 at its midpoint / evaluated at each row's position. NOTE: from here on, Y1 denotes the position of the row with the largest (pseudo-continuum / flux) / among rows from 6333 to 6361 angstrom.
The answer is 6359.5 angstrom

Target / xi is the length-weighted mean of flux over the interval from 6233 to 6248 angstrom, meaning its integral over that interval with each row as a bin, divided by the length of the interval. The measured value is 30.2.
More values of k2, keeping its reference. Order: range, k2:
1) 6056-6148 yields 6104.5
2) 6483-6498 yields 6497.0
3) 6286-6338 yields 6337.0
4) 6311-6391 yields 6359.5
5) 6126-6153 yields 6139.5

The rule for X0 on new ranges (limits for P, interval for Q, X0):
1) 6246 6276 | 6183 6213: 30.4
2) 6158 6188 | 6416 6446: 29.8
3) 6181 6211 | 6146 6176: 30.9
